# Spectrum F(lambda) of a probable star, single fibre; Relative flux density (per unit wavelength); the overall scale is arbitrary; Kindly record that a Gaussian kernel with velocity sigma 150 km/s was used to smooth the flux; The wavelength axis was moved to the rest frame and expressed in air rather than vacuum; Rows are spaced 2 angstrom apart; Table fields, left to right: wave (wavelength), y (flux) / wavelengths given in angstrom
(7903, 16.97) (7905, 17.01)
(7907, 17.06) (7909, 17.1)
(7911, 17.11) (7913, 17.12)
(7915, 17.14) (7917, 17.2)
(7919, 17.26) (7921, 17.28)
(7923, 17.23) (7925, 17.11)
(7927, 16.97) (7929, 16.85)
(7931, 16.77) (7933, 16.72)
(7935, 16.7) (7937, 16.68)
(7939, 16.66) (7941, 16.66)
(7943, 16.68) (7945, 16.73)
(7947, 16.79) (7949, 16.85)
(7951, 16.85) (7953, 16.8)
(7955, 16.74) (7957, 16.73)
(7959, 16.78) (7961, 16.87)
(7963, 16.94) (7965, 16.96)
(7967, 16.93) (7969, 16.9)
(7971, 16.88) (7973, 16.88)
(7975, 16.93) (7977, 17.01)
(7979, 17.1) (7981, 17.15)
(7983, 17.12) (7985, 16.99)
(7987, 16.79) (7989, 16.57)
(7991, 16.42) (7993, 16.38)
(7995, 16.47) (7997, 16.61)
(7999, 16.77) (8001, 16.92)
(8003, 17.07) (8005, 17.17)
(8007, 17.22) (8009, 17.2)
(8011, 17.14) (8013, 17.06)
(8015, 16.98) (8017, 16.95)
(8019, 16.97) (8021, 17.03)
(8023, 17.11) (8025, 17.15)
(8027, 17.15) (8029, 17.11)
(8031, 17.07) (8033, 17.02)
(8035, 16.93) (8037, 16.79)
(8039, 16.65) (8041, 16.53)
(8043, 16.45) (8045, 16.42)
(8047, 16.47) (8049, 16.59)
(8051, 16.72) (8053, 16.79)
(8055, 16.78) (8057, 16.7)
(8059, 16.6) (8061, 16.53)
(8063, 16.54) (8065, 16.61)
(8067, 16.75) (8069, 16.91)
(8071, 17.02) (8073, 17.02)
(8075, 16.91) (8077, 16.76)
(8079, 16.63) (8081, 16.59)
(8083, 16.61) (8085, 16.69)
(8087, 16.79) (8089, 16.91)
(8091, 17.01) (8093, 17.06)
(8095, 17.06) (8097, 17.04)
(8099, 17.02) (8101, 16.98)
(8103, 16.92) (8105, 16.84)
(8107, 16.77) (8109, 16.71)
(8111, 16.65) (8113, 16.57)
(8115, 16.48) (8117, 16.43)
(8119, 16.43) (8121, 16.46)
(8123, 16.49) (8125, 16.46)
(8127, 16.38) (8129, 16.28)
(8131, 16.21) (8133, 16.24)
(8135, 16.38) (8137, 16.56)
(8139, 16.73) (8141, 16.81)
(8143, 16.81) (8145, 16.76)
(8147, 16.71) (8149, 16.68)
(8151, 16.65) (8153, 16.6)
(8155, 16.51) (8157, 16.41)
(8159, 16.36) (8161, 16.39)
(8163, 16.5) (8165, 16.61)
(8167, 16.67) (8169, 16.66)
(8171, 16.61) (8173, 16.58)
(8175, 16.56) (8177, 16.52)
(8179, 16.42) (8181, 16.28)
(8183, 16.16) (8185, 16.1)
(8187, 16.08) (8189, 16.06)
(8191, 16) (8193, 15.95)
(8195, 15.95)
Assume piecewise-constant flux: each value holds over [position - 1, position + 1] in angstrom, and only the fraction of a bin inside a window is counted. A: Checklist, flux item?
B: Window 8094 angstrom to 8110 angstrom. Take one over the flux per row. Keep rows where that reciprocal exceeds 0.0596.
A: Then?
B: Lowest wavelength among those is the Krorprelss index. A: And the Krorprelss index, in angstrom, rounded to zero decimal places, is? 8107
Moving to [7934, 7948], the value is 7935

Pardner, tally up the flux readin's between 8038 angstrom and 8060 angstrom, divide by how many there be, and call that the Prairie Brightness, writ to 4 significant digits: 16.61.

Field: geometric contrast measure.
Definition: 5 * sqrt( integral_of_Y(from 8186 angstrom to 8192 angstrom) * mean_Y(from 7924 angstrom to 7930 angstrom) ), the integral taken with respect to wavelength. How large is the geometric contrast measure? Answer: 202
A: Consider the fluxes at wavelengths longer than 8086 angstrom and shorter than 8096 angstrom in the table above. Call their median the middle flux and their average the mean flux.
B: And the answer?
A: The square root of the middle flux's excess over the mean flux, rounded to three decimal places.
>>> 0.210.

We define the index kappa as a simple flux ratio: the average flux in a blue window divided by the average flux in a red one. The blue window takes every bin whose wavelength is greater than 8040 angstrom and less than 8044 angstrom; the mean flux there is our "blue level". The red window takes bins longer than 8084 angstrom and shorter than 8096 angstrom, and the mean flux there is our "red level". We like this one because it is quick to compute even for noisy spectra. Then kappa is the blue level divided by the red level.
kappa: 0.97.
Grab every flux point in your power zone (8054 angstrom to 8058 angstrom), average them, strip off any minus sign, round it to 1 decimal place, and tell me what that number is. 16.7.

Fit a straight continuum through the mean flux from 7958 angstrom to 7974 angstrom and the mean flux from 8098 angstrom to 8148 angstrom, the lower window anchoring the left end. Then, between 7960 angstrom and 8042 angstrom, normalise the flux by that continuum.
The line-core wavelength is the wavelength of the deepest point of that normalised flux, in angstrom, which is 7993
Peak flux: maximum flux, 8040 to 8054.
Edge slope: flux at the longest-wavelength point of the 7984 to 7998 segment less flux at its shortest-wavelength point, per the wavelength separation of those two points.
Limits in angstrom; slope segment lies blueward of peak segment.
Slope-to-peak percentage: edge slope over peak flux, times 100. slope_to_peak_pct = -0.19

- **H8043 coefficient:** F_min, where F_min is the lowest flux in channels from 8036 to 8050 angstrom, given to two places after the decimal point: 16.42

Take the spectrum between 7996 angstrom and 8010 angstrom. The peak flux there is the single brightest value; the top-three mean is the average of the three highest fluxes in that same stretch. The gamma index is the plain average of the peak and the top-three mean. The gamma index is 17.2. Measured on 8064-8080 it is 17.0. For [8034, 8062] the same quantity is 16.9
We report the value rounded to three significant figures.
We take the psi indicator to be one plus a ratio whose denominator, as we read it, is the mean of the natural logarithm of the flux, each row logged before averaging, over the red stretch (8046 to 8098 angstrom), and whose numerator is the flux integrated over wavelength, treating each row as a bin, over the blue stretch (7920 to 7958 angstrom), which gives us 228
